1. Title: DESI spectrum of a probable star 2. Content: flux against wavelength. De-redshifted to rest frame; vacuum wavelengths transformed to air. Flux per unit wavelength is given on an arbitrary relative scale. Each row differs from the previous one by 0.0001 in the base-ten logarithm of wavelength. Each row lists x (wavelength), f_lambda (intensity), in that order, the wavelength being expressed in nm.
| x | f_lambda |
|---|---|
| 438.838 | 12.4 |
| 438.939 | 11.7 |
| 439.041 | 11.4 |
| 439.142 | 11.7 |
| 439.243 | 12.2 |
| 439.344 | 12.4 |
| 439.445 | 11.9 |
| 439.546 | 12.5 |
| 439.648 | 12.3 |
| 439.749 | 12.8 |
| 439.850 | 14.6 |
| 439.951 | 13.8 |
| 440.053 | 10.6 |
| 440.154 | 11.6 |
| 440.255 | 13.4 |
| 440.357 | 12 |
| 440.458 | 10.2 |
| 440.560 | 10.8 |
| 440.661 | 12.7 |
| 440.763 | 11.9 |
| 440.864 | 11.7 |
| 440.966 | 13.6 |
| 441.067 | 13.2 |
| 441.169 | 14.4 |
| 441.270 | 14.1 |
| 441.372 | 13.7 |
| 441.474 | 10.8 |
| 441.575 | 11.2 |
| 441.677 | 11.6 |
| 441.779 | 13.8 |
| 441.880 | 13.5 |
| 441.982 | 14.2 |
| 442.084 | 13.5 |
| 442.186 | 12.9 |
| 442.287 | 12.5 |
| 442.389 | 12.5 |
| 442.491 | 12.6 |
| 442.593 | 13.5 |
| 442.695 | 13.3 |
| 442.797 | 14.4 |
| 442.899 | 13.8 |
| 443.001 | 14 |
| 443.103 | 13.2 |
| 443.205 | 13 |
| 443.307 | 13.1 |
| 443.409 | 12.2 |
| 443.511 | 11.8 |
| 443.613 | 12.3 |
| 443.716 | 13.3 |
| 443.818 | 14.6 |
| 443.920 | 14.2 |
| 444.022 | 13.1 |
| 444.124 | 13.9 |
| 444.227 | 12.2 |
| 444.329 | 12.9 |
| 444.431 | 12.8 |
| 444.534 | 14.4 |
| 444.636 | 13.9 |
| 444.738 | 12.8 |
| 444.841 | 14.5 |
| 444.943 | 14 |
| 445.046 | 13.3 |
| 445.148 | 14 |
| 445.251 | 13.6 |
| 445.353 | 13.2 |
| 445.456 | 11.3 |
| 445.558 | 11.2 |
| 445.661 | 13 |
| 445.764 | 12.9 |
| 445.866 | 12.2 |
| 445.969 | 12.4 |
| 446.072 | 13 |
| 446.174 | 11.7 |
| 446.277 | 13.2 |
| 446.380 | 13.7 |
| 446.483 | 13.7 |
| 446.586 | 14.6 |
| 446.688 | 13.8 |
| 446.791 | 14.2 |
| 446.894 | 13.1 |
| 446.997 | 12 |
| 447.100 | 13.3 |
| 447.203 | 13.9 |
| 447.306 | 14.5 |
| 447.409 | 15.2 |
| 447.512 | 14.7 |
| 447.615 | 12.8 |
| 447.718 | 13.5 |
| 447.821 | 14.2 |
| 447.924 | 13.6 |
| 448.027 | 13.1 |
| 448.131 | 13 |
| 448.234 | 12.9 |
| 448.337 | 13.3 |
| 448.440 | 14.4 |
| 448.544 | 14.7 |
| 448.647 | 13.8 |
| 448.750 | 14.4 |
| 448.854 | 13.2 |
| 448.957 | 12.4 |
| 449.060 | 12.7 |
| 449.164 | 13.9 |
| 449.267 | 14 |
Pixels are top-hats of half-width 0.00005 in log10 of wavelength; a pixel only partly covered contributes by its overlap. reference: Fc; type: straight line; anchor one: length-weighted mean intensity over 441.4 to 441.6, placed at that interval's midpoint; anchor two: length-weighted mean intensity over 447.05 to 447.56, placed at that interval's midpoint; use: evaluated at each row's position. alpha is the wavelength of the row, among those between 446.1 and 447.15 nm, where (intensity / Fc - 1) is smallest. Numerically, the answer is 446.997 nm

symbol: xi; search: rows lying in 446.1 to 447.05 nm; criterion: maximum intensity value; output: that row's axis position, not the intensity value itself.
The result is 446.586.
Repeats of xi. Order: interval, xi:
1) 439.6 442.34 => 439.850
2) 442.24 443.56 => 442.797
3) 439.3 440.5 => 439.850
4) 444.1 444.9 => 444.841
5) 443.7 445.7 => 443.818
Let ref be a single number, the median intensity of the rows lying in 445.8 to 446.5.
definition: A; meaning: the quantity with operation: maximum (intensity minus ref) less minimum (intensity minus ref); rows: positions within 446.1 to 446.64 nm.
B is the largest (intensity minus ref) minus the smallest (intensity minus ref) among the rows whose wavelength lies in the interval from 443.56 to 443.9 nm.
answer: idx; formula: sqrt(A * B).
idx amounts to 2.6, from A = 2.90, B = 2.30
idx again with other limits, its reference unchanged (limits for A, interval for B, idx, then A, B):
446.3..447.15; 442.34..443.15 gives 2.2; 2.60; 1.90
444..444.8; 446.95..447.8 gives 2.7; 2.20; 3.20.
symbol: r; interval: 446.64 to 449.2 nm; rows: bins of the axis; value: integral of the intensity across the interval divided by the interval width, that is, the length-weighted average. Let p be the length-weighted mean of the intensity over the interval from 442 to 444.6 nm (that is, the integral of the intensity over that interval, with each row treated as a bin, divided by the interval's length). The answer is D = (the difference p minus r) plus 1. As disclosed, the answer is 0.60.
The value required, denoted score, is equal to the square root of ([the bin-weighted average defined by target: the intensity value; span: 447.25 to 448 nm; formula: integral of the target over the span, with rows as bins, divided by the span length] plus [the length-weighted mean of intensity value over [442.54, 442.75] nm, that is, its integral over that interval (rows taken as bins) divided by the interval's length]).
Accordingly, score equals 5.24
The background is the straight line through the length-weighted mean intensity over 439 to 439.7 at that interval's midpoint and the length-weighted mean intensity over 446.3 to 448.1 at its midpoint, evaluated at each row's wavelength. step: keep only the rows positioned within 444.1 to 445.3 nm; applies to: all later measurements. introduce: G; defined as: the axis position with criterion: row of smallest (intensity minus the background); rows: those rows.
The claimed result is 444.227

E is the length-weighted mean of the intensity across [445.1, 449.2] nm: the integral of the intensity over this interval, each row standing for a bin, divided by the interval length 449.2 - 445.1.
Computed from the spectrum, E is 13.4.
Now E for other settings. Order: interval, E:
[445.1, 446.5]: 12.8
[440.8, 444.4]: 13.1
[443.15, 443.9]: 13.0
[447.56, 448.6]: 13.6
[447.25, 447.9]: 14.1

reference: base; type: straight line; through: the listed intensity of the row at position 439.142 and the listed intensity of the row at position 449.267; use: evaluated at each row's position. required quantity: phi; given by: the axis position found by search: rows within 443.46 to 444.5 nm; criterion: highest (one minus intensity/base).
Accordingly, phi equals 443.511 nm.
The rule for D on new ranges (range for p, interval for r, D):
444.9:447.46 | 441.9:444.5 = 1.04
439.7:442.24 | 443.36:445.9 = 0.56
